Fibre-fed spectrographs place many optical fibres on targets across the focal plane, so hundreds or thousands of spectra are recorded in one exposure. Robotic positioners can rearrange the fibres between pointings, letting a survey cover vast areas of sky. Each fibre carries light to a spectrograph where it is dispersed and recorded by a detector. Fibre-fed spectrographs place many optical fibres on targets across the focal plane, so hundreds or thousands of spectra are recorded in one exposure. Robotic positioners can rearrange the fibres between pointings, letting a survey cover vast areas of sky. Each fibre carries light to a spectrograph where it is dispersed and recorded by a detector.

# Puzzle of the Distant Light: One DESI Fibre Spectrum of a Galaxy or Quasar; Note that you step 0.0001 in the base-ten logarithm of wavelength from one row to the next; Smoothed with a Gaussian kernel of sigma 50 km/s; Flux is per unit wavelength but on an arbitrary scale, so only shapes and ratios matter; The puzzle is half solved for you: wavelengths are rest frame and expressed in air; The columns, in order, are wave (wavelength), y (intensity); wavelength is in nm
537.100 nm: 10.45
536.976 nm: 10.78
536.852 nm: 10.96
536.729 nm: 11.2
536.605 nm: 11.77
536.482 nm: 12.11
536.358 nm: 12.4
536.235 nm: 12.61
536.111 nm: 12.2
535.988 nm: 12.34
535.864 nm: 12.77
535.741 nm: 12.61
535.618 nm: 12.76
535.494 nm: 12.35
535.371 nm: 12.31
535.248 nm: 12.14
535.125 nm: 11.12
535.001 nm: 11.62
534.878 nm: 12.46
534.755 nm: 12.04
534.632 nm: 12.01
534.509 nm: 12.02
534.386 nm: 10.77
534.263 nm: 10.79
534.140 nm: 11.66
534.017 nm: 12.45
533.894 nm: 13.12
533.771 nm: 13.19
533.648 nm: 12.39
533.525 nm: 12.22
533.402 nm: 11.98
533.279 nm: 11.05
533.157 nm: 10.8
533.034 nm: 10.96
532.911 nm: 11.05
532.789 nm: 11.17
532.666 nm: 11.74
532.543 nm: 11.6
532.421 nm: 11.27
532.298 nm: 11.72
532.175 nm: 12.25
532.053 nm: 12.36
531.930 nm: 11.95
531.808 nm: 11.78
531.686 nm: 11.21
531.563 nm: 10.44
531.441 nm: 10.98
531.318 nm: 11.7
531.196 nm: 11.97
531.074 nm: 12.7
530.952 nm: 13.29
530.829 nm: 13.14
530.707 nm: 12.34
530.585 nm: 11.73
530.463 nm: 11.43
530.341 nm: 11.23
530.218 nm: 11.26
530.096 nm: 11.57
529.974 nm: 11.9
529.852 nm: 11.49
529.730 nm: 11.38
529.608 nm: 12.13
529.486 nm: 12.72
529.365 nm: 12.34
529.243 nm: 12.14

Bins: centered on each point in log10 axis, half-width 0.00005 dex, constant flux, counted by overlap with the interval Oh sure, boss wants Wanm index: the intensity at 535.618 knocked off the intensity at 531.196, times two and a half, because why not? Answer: -2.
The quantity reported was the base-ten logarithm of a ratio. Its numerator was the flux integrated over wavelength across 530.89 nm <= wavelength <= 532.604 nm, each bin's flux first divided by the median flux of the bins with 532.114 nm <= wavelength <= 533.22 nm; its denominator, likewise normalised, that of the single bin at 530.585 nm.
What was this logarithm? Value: 0.237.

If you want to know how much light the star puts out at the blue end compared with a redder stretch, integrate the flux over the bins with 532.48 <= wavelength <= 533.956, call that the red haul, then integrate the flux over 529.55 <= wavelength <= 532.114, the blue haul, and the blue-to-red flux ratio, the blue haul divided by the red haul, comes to 1.7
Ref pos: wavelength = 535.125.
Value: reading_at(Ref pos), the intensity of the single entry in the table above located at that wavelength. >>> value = 11.12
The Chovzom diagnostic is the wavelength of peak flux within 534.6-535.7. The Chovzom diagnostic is 535.618 nm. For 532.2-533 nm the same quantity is 532.666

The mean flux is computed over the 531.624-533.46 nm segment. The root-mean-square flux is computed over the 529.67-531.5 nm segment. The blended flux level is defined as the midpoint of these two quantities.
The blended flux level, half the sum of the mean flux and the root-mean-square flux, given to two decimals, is 11.71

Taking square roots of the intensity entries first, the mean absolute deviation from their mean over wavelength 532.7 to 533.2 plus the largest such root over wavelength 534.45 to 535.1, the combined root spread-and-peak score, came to 3.55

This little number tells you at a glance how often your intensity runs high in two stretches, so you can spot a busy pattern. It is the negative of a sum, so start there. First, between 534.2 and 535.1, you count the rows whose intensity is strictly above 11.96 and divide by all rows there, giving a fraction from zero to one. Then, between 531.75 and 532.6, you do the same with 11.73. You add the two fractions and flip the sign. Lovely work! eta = -1.14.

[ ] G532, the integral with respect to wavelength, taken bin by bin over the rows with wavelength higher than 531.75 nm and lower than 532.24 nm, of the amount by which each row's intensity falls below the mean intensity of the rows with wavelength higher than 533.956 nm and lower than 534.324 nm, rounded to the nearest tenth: -0.2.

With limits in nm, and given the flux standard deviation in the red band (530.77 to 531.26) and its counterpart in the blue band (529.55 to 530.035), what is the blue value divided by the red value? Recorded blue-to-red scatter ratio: 0.59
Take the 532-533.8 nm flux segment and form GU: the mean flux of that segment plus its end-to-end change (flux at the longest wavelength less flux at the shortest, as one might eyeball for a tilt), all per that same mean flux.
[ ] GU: 1.07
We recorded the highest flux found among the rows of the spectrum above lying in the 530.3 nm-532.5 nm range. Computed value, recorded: 13.29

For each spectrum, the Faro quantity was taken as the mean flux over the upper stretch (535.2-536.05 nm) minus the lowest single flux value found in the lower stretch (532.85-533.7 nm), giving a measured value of 1.7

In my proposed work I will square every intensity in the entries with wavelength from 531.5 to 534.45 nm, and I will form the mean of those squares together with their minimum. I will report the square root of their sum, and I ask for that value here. 15.7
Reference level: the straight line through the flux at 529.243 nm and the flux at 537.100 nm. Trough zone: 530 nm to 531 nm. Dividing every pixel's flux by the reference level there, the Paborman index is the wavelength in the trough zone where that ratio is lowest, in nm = 530.341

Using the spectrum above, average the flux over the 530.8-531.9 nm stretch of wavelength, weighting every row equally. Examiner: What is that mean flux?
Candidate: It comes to 11.9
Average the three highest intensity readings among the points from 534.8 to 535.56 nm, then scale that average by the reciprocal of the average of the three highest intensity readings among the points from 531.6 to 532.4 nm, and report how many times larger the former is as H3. 1.02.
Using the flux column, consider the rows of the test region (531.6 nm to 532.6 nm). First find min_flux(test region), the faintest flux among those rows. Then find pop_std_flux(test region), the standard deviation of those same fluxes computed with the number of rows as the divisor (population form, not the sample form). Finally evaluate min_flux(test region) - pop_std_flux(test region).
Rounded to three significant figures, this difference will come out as 10.8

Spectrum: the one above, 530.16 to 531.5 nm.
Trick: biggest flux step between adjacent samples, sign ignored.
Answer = 0.80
